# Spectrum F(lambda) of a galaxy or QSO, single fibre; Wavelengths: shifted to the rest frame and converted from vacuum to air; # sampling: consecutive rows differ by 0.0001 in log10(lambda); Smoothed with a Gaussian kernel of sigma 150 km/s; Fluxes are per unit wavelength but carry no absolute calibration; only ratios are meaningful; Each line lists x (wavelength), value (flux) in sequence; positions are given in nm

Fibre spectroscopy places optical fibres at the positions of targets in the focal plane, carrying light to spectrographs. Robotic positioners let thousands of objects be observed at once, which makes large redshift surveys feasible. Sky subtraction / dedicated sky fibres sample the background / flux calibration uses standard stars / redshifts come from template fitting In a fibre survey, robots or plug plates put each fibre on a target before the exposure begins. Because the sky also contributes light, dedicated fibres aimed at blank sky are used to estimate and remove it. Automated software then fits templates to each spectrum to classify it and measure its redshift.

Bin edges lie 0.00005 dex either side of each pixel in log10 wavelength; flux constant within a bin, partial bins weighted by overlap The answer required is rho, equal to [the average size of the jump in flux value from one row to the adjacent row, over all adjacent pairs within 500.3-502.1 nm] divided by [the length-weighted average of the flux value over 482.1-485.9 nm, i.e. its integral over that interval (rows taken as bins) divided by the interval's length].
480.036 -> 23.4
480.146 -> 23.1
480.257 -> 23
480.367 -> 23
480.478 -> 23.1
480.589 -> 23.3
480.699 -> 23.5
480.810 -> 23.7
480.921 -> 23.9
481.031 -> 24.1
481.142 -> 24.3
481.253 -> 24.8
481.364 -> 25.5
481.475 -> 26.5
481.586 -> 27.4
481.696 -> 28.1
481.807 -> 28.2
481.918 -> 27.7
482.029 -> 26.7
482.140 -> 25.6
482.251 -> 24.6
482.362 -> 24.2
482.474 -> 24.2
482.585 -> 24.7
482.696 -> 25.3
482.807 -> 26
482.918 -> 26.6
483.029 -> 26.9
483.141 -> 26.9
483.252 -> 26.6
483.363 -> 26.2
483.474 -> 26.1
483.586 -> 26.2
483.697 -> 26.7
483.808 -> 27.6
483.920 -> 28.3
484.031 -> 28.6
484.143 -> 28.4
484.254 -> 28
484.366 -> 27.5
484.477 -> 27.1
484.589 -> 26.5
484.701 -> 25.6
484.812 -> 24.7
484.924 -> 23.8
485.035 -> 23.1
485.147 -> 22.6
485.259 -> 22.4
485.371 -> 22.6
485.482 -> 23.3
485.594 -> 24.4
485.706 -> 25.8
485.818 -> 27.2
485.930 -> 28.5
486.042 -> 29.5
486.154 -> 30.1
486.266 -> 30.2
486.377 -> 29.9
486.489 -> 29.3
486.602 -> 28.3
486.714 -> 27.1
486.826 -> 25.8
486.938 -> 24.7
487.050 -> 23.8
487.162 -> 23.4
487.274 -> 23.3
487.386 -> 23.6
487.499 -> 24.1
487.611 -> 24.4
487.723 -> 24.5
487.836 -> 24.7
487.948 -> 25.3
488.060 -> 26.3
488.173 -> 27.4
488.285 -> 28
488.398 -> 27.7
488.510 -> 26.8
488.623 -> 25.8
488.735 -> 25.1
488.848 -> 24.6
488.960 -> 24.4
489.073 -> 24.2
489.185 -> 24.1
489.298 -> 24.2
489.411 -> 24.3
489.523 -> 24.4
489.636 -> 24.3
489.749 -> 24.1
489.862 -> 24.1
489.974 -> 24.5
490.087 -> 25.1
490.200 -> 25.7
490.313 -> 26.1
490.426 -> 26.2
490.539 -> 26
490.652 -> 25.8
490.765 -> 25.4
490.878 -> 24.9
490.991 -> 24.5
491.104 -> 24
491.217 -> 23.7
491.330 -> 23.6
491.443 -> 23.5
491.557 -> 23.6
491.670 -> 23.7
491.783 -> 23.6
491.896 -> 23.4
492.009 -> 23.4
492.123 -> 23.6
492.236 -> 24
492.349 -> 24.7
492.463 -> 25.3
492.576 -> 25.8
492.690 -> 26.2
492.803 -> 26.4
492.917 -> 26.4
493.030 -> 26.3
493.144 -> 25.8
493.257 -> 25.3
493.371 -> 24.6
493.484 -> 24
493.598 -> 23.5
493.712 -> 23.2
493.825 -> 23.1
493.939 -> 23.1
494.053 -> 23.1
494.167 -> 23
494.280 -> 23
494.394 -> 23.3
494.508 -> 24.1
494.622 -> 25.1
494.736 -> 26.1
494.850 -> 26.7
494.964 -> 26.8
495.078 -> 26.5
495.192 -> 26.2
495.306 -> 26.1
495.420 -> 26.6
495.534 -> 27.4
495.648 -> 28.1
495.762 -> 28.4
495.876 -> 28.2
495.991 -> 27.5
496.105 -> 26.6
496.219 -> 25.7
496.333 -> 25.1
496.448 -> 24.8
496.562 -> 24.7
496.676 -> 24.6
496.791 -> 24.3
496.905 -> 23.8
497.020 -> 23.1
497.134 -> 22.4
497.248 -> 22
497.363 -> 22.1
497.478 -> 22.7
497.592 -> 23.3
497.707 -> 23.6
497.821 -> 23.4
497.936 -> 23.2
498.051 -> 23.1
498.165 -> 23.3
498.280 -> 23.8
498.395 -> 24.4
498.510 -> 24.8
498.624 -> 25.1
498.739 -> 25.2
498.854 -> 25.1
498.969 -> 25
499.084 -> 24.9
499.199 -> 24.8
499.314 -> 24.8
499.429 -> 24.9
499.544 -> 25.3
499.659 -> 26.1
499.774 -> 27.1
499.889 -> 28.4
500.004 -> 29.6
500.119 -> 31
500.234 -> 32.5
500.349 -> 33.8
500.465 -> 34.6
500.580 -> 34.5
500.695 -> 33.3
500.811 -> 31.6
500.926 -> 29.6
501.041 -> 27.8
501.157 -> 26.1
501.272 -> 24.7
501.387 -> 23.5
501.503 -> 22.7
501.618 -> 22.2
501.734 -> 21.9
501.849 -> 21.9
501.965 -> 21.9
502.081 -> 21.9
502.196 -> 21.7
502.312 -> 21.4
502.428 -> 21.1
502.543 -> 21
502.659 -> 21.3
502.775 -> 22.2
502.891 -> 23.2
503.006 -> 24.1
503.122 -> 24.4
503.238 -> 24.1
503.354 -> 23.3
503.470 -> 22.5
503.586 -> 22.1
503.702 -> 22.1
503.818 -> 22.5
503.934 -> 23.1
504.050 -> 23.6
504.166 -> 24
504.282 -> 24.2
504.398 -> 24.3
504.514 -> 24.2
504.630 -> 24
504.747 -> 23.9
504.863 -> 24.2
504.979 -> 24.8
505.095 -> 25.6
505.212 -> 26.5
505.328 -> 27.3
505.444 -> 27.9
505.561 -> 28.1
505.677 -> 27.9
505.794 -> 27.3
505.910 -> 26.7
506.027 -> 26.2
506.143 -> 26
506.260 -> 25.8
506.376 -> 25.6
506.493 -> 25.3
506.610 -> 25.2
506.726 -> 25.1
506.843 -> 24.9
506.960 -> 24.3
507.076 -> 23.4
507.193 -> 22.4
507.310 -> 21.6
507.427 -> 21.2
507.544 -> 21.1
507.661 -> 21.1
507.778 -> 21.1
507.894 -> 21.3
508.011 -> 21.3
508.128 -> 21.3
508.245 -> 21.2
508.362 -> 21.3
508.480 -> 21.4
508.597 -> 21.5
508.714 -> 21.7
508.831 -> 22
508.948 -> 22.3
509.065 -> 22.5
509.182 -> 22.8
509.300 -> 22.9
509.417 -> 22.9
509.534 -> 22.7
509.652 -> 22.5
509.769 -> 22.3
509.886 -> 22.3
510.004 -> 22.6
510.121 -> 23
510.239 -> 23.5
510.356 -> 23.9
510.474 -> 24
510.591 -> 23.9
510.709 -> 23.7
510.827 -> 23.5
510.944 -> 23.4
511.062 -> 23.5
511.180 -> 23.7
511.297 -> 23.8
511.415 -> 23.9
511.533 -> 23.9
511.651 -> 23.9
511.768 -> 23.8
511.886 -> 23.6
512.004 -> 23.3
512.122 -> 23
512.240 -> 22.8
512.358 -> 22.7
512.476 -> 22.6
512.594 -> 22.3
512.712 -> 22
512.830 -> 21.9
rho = 0.035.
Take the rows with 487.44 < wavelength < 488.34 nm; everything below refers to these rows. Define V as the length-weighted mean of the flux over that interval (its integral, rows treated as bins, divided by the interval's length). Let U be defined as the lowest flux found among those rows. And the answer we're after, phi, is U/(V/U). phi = 22.7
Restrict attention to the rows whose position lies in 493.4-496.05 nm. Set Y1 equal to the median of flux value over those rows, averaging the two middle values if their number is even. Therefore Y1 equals 26.1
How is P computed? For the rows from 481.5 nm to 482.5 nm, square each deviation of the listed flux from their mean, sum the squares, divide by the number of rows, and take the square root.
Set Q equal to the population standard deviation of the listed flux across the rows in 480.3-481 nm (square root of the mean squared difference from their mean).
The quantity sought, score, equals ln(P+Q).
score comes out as 0.64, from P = 1.6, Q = 0.3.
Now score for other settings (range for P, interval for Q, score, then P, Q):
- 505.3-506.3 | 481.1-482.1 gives 0.78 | 0.8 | 1.4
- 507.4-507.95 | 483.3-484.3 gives 0.06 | 0.1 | 1.0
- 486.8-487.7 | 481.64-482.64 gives 0.86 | 0.8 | 1.6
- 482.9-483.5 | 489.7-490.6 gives 0.14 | 0.3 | 0.8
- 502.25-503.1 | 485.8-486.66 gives 0.73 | 1.1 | 1.0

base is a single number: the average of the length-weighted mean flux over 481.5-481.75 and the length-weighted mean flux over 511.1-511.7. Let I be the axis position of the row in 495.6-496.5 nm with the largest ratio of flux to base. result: 495.762 nm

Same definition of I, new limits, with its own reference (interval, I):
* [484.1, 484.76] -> 484.143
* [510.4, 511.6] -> 510.474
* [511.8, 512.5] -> 511.886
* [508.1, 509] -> 508.948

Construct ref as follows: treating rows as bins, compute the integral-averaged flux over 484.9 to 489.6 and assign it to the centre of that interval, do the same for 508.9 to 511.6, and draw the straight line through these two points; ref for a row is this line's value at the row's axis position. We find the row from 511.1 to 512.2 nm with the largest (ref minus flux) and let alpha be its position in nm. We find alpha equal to 512.122 nm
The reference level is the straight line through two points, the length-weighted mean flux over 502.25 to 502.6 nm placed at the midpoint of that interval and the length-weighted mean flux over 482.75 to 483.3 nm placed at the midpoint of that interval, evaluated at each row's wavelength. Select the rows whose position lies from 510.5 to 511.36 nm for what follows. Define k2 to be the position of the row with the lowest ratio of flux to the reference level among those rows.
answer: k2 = 510.944 nm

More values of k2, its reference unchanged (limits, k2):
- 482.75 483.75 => 482.807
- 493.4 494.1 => 493.825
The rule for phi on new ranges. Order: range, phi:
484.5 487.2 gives 19.3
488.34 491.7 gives 22.3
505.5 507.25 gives 19.6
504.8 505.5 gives 22.5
